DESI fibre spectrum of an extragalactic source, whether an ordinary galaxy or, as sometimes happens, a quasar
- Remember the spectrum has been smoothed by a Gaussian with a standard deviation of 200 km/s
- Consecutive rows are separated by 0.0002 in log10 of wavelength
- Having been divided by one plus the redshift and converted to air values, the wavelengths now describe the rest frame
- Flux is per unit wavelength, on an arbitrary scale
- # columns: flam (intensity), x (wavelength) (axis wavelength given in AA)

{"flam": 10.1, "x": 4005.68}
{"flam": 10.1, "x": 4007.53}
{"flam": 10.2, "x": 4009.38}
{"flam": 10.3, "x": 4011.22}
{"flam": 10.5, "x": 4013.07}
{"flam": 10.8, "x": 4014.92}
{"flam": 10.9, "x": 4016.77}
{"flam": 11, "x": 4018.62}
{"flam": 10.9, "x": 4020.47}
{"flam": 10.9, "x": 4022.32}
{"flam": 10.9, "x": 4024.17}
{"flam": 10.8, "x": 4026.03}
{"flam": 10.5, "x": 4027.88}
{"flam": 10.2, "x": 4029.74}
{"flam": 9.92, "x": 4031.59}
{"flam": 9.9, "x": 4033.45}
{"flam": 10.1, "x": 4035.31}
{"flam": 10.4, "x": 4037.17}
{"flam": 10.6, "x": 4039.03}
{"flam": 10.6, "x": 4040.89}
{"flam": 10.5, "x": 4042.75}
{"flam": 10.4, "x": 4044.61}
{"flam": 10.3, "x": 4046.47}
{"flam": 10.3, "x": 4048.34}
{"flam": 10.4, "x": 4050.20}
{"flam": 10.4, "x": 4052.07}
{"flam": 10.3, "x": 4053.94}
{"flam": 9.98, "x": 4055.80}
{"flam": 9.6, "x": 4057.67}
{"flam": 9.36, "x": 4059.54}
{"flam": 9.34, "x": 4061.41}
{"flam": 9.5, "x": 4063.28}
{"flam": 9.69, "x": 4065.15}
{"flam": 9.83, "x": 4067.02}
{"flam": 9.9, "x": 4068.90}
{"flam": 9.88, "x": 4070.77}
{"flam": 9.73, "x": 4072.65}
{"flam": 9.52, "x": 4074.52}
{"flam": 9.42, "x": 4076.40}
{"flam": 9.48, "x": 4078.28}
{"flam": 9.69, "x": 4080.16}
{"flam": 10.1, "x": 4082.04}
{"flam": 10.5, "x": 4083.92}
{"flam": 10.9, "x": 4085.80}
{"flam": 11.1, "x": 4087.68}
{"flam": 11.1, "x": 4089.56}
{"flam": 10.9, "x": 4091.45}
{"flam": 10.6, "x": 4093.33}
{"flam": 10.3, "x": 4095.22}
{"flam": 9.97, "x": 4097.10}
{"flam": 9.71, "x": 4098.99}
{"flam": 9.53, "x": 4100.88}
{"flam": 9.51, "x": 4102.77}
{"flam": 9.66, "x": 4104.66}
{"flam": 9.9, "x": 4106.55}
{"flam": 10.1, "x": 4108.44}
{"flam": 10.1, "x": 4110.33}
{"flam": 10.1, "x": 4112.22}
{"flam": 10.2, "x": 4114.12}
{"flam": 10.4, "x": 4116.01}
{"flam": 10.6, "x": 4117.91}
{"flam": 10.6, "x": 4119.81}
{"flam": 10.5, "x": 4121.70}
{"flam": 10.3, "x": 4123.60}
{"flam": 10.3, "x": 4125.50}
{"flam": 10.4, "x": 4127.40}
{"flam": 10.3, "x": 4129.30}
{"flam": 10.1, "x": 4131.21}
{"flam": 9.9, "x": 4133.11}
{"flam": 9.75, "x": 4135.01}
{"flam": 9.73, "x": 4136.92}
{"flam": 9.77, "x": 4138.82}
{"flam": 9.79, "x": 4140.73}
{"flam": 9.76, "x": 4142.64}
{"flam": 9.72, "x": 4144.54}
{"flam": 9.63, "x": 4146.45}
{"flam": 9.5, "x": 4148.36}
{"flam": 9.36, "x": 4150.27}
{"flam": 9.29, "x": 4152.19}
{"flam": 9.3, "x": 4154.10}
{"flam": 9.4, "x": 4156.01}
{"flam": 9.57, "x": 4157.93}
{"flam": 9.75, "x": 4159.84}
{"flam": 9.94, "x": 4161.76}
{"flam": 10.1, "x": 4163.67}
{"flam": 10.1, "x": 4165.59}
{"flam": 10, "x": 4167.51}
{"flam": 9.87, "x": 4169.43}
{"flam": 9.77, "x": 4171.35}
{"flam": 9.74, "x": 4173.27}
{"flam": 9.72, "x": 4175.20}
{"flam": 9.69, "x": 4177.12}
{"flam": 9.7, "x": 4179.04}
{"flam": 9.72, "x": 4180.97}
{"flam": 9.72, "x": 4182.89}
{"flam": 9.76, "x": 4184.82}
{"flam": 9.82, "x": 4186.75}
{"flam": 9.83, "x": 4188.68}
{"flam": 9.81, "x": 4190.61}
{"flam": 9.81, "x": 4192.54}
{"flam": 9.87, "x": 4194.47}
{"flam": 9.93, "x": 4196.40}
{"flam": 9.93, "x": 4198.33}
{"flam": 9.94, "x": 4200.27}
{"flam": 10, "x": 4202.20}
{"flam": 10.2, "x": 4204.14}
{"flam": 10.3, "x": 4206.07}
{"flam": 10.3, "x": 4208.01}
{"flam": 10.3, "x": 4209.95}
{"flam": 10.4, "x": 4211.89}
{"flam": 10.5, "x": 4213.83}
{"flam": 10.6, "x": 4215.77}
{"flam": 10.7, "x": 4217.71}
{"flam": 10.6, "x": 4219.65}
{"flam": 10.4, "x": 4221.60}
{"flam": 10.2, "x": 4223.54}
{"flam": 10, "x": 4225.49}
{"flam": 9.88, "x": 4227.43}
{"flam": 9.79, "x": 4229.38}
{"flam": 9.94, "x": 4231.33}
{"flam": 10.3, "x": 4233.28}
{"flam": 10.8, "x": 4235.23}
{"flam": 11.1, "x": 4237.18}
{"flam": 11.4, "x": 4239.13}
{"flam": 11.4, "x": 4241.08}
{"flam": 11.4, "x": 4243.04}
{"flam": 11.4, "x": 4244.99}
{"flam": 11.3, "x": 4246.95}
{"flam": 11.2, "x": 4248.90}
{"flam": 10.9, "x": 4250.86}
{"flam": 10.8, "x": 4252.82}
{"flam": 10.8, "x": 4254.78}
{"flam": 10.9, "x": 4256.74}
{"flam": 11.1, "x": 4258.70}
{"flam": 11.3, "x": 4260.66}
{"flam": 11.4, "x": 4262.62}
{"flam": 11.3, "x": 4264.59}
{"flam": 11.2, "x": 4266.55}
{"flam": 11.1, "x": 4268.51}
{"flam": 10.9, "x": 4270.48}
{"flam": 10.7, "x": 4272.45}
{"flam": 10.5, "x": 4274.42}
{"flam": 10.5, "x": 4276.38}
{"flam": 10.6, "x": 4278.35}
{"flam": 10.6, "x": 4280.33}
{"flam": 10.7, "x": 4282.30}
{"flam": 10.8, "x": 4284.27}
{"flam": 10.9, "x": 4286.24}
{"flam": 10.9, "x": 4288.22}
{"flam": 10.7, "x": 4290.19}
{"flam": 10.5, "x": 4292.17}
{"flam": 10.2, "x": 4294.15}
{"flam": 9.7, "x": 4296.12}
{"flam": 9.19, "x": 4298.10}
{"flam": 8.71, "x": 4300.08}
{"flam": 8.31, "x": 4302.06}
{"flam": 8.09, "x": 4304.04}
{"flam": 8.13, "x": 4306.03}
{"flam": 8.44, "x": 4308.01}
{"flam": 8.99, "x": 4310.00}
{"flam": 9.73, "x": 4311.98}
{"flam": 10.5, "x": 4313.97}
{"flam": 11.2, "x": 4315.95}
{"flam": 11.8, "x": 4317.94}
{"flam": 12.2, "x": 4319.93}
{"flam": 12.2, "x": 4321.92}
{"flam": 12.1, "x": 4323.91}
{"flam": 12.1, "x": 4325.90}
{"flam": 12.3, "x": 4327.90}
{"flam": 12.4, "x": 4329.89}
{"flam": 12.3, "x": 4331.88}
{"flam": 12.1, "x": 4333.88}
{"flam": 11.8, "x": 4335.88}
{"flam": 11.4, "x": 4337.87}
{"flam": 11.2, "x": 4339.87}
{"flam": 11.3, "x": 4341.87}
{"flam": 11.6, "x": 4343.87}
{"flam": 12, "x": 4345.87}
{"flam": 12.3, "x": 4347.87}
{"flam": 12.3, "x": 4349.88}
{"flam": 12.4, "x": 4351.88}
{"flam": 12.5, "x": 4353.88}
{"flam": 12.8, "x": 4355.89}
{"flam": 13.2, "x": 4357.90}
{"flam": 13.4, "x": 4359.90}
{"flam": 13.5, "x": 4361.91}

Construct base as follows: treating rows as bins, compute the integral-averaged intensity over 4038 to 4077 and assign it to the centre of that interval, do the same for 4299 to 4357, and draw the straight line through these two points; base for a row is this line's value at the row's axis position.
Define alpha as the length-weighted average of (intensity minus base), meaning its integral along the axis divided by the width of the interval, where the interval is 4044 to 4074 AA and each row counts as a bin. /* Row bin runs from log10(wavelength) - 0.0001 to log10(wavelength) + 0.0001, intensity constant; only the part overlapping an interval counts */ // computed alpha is -0.1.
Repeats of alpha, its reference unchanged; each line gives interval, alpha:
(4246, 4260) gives 0.2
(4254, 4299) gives -0.2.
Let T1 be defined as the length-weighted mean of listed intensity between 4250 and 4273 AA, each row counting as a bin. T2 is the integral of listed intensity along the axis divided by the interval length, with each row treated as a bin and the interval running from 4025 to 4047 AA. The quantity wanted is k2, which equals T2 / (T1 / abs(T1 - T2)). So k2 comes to 0.64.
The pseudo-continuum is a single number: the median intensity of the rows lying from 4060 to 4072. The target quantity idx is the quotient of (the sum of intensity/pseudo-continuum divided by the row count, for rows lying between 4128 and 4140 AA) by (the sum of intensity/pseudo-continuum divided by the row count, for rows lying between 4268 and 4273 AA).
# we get 0.91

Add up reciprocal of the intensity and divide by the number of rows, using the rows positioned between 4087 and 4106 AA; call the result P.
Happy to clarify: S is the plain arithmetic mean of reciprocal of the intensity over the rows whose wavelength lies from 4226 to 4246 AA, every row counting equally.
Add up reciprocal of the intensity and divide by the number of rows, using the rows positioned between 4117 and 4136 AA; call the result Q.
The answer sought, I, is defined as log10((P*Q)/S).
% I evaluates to -0.99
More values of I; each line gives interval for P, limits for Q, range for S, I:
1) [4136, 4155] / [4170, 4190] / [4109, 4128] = -0.96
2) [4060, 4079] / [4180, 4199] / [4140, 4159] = -1.00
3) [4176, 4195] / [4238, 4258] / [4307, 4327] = -1.01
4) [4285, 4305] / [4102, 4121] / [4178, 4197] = -1.00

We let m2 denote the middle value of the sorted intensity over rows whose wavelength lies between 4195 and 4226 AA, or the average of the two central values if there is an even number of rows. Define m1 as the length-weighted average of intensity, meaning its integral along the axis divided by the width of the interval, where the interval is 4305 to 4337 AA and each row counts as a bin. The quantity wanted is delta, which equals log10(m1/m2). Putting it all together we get 0.034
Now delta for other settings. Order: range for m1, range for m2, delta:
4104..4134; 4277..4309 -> -0.005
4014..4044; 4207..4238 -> 0.009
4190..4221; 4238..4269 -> -0.042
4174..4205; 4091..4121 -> -0.011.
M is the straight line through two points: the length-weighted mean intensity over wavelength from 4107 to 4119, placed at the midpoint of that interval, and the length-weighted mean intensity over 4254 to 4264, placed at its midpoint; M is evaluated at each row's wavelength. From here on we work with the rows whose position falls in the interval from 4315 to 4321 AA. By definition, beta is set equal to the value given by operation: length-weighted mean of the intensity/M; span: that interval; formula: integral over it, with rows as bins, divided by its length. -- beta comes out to 1.02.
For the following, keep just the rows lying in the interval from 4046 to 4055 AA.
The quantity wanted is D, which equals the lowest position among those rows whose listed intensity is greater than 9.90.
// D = 4046.47 AA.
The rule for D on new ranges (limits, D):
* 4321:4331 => 4321.92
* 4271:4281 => 4272.45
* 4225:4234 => 4225.49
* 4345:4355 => 4345.87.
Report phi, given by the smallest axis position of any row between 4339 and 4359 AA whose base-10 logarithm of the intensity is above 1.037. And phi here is 4339.87 AA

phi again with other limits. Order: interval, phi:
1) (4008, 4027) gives 4016.77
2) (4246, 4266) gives 4246.95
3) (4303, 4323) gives 4315.95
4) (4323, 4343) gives 4323.91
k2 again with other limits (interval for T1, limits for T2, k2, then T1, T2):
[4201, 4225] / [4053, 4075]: 0.60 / 10.4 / 9.7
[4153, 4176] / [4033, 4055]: 0.62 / 9.8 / 10.4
